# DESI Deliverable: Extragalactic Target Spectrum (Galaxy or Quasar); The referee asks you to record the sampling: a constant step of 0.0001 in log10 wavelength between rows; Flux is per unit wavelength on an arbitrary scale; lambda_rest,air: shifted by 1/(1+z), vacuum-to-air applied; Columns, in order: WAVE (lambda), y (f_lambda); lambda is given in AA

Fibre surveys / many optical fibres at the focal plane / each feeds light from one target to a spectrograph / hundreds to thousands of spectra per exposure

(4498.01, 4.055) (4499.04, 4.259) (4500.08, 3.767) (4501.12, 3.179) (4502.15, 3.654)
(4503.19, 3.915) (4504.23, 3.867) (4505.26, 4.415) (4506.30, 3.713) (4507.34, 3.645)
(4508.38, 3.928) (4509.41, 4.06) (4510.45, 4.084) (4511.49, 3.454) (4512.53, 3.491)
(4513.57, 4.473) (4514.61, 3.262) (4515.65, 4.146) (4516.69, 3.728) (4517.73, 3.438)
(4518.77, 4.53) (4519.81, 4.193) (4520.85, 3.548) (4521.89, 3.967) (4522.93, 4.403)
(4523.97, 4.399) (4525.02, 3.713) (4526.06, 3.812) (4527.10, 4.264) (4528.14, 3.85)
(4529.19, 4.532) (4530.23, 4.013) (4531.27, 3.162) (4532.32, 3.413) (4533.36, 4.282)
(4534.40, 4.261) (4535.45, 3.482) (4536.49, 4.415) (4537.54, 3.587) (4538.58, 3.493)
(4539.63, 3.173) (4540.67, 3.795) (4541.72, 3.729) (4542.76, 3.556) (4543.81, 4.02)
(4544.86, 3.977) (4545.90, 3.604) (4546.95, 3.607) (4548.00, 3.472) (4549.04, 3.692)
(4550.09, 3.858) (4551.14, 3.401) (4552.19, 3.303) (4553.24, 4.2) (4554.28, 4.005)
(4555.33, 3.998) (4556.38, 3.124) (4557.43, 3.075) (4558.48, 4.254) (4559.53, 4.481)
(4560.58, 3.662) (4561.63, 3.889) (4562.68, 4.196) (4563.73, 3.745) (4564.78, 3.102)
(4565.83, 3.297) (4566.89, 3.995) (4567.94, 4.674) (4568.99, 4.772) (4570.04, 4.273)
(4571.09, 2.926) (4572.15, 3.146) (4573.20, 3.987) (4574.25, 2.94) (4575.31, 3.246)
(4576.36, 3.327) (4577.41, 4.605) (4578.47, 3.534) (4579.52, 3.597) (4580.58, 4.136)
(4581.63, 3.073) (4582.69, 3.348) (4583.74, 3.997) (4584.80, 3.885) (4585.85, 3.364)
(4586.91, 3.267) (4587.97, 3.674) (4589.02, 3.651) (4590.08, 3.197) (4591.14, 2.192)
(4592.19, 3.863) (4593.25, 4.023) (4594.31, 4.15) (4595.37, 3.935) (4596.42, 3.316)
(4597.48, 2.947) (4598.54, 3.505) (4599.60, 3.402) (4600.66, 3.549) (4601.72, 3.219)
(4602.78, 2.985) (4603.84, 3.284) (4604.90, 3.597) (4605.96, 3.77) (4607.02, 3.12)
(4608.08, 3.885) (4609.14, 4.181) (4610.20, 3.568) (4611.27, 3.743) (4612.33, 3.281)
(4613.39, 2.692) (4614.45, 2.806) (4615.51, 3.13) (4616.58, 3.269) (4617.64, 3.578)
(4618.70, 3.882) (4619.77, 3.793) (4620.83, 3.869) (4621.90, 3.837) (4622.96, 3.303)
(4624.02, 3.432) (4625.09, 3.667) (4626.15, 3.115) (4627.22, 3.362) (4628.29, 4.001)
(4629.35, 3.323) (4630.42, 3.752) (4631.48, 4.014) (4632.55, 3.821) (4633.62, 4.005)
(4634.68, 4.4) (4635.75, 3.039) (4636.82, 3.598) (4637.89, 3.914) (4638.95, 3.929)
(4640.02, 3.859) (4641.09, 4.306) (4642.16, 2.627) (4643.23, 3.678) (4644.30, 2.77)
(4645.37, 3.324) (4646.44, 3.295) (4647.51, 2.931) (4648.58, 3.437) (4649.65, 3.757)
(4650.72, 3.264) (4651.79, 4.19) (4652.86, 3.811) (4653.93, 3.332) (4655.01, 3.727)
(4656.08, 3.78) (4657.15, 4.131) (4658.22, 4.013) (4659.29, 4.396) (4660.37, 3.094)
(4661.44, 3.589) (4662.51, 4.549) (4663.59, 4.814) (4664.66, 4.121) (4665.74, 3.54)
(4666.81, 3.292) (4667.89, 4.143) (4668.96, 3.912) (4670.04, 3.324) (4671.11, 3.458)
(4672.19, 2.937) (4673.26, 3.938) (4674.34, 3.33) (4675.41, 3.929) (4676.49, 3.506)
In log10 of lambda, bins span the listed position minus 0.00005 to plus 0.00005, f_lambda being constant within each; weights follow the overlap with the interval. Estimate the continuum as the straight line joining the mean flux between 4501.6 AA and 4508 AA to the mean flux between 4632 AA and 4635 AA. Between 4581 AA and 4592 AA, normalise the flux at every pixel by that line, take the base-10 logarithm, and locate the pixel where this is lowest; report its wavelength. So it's 4591.14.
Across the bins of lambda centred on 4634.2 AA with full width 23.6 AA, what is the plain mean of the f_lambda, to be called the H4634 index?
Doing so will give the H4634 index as 3.60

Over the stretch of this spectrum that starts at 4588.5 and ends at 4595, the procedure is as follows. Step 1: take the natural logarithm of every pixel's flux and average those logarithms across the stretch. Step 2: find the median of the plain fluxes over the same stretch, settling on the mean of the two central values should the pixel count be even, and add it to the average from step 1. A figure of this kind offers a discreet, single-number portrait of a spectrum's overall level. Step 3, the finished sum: 4.99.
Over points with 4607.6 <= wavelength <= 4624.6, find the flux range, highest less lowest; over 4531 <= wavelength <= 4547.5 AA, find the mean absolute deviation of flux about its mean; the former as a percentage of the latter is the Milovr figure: 492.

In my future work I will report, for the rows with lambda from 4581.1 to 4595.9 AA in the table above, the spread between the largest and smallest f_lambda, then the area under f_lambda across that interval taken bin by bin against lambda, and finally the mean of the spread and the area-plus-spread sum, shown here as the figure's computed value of 28.2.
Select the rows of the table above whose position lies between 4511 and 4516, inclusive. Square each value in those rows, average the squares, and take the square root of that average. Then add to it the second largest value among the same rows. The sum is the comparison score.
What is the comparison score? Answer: 7.94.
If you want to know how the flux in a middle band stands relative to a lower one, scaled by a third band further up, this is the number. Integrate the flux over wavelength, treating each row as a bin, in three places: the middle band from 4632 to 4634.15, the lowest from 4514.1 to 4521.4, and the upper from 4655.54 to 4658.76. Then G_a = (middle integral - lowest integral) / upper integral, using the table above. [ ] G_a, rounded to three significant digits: -1.53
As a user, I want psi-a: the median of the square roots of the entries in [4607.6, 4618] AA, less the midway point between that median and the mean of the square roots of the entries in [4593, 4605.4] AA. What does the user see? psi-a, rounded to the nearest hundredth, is -0.01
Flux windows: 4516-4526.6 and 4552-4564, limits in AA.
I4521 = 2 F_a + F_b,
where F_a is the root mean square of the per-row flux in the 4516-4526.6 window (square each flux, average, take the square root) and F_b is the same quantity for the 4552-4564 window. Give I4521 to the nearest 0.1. 11.8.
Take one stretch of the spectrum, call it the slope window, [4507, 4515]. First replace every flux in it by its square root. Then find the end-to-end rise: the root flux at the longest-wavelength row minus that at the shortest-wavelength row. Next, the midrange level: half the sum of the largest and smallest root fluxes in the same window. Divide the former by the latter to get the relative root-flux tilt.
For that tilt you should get -0.053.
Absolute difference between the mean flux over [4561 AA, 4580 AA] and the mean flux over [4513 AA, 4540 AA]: 0.17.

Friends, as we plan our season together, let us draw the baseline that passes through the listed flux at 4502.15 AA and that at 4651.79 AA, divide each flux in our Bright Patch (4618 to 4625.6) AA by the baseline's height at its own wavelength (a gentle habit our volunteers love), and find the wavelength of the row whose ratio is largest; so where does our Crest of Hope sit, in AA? 4618.70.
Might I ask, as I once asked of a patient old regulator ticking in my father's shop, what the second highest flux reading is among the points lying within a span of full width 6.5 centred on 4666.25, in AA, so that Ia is 4.143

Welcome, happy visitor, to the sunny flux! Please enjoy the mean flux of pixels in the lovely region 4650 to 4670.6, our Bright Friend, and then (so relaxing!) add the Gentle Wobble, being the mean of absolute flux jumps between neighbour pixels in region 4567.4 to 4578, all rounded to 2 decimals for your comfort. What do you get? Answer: 4.48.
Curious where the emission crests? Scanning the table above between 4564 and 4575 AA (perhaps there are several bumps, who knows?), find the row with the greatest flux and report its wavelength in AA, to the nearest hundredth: 4568.99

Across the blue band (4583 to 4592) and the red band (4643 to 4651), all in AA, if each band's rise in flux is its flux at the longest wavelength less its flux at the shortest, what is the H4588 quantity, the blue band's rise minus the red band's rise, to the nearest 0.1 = -1.4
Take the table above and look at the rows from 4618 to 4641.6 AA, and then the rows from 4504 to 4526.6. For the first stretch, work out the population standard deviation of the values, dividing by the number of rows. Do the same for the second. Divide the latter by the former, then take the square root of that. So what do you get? 1.03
